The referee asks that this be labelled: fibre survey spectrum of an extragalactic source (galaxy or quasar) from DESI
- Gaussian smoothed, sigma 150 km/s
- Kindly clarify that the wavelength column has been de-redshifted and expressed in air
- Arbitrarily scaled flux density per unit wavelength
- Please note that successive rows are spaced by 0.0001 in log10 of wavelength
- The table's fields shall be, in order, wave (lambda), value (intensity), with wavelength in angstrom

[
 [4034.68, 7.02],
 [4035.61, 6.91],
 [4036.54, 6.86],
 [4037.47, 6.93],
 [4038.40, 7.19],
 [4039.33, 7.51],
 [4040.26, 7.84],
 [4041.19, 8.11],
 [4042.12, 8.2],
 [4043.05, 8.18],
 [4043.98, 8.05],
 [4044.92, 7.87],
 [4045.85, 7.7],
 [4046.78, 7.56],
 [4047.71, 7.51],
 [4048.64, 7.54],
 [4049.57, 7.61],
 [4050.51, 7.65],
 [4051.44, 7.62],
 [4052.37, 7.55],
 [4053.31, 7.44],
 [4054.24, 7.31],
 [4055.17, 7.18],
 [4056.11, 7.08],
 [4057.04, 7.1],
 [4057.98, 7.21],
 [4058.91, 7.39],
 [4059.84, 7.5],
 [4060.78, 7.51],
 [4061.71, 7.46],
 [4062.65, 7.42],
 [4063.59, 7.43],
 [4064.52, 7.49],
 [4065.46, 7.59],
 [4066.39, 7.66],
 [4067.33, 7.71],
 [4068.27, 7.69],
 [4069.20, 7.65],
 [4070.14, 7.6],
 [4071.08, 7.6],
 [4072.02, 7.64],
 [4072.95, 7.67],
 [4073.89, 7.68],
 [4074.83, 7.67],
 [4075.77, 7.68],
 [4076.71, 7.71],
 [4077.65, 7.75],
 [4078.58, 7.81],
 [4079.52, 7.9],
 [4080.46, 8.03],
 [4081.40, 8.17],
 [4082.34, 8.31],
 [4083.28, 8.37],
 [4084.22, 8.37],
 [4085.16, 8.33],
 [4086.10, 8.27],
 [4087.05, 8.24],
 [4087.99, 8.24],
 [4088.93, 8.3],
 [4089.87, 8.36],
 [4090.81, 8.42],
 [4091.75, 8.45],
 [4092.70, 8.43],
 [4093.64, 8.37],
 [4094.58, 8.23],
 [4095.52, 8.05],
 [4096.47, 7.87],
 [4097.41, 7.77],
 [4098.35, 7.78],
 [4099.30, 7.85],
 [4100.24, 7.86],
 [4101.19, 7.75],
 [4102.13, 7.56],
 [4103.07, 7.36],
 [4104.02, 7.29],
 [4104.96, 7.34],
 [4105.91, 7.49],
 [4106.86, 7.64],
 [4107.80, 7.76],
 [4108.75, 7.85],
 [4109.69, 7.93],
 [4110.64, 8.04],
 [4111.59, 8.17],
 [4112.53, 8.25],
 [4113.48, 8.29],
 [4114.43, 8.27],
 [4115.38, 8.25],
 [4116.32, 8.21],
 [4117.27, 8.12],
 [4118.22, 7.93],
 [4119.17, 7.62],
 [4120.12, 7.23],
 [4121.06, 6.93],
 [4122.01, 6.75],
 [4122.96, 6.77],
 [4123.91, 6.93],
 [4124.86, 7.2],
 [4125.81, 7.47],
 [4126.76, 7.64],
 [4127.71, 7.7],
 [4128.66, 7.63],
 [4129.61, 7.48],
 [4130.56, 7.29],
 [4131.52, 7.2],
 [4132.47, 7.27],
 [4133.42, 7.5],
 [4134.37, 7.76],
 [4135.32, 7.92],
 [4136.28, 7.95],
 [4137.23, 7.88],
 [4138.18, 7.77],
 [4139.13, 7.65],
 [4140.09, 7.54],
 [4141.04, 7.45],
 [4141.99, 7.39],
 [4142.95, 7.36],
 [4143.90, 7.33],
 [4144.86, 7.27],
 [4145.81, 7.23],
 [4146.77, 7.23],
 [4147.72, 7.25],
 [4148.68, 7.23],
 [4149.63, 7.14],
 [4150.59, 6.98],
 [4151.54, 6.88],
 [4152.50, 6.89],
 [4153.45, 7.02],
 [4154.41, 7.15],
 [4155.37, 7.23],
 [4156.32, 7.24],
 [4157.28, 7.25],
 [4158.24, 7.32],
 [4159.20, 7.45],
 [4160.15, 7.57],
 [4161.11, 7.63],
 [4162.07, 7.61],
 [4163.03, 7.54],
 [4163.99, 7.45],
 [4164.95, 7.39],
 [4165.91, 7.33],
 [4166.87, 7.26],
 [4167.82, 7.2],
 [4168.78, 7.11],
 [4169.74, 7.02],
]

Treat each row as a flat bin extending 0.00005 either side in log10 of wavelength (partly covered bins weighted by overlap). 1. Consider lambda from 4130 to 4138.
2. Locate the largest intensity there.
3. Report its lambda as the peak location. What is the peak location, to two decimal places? 4136.28 angstrom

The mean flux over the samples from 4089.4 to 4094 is 8.41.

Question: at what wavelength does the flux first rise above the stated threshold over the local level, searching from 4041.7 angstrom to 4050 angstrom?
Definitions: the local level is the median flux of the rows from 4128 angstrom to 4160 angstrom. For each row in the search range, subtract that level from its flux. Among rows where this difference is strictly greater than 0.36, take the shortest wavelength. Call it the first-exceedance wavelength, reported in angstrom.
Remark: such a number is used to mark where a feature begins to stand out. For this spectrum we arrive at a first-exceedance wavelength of 4042.12 angstrom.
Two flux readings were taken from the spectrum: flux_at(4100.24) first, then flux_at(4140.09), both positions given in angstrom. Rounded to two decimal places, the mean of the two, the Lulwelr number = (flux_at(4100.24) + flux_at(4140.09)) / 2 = 7.70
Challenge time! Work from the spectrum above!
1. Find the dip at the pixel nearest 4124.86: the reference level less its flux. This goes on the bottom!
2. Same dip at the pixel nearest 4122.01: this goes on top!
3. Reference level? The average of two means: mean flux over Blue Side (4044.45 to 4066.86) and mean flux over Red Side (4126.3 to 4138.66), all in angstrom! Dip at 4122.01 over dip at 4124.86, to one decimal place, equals 2.3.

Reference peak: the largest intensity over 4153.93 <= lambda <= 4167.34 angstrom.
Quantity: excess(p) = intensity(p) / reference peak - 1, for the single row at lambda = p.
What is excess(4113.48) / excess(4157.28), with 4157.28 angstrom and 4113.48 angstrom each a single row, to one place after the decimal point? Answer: -1.7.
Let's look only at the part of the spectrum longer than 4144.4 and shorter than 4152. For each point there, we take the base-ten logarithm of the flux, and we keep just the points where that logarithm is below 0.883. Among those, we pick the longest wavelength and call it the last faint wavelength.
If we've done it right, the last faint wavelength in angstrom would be 4151.54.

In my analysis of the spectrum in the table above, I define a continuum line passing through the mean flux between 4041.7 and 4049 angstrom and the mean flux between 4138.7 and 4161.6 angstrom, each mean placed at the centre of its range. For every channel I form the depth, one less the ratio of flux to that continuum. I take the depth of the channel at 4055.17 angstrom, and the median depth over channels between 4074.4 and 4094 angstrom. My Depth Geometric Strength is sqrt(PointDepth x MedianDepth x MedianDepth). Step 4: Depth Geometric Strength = 0.024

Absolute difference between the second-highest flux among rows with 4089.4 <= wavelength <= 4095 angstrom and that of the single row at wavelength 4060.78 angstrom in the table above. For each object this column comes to 0.92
